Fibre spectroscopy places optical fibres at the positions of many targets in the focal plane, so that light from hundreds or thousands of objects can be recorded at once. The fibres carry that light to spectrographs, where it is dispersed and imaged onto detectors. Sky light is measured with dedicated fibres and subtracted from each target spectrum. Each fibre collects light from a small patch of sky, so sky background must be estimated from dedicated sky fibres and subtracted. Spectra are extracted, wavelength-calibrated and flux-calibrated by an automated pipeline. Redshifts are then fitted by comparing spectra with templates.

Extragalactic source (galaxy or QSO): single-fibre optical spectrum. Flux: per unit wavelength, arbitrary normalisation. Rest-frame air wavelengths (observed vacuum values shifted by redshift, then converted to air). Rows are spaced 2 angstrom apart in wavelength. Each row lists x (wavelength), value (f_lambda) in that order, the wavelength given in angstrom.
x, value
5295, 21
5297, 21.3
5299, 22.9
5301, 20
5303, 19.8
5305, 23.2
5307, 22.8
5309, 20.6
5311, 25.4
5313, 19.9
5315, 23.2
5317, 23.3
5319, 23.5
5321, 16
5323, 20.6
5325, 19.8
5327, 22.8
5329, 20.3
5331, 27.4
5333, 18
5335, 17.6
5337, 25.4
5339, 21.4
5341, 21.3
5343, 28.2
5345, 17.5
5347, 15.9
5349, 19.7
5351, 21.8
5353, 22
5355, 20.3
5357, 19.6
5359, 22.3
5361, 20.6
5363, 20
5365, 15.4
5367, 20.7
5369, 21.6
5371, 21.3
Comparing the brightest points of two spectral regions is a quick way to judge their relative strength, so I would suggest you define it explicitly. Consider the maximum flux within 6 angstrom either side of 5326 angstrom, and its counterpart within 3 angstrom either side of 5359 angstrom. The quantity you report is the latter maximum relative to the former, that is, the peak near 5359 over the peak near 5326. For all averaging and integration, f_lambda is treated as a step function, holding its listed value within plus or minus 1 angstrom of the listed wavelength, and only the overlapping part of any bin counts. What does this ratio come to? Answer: 0.81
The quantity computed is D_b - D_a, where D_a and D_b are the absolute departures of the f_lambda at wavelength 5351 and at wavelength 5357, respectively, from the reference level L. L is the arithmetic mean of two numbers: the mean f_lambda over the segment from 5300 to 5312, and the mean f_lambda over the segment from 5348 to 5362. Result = 1.5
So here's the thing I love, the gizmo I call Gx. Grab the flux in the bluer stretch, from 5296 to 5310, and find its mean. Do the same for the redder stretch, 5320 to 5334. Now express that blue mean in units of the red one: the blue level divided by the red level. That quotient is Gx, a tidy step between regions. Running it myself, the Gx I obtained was 1.04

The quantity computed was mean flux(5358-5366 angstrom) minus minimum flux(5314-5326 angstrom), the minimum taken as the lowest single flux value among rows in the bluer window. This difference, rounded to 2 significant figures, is 3.6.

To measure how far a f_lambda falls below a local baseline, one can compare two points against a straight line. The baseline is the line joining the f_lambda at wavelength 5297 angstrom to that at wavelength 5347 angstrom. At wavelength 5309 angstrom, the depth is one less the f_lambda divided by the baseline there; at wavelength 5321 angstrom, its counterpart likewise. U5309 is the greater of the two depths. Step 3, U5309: 0.14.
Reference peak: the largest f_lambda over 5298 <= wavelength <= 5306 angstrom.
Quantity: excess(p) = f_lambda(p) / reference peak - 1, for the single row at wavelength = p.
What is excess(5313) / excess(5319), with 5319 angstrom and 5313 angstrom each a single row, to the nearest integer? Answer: -11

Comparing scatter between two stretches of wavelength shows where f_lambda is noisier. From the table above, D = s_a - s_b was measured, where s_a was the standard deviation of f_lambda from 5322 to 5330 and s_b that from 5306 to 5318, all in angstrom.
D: -0.7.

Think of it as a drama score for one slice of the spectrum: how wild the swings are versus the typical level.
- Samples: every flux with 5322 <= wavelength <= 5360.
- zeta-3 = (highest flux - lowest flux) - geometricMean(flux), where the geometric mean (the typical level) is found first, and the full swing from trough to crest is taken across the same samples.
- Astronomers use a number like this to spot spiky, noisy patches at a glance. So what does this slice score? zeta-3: -8.6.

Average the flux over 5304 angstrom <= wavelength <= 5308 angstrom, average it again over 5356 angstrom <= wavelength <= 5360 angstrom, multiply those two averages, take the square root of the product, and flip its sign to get -22.0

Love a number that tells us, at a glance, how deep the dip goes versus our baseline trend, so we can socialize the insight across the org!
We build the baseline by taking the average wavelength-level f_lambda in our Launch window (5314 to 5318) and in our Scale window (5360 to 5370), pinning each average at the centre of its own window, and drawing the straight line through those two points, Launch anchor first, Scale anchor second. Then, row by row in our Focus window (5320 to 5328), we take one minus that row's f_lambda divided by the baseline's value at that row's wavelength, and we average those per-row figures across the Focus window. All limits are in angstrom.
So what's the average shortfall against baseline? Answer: 0.13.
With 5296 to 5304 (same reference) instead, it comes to 0.14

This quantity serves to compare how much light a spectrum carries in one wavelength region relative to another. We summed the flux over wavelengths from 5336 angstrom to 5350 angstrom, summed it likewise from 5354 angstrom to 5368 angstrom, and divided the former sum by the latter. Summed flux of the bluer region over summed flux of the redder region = 1.08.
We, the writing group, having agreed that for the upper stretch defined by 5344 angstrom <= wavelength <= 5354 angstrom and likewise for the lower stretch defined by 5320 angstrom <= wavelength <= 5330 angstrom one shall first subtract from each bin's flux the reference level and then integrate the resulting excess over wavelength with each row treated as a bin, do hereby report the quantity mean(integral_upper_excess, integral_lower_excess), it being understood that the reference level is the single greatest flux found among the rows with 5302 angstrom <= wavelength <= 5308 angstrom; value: -36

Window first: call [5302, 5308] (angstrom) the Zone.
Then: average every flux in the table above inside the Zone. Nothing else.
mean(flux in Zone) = 21.9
